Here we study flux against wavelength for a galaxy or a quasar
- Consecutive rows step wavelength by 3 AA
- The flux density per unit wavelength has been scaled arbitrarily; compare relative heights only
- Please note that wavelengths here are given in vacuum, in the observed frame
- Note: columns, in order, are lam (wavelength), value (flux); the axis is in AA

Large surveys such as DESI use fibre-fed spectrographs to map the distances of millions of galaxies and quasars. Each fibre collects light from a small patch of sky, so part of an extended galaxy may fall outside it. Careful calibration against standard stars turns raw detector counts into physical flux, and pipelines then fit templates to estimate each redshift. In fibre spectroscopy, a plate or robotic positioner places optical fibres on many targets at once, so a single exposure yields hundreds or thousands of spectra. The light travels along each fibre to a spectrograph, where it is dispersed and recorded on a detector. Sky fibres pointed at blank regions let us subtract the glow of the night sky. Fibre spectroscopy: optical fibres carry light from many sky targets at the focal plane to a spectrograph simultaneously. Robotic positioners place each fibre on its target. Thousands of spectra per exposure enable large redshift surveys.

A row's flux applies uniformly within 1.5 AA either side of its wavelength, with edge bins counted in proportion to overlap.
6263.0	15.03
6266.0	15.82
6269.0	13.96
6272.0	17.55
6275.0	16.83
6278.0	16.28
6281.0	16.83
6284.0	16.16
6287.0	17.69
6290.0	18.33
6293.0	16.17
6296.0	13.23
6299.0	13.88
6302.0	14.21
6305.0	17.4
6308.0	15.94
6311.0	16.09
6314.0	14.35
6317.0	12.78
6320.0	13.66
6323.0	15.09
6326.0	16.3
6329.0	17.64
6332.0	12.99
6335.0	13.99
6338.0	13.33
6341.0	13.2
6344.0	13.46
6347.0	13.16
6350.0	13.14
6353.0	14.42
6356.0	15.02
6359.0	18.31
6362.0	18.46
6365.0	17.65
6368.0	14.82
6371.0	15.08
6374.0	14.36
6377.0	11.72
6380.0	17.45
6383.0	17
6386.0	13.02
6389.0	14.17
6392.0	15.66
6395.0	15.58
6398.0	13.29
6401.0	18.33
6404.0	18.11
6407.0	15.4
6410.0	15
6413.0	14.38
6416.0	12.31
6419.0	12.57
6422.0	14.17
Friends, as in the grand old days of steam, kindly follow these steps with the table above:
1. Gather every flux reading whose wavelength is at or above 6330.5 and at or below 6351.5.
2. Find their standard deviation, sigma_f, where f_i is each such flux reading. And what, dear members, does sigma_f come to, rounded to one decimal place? 0.3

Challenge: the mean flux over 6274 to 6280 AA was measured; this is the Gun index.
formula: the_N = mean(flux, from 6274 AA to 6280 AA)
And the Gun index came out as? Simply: 16.6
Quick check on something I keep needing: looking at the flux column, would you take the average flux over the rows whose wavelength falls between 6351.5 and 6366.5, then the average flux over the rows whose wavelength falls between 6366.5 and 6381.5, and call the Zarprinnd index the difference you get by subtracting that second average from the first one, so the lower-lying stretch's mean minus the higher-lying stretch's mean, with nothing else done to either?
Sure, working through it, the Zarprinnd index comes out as 2.1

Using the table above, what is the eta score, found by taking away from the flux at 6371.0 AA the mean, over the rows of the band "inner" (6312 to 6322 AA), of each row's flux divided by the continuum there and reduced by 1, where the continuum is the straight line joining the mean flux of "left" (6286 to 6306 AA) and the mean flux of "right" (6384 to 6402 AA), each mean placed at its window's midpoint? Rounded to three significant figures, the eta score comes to 15.2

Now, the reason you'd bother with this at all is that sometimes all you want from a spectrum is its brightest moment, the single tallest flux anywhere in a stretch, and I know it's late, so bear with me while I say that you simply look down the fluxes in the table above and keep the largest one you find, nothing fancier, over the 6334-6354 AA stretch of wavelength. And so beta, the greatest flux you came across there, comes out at 14.42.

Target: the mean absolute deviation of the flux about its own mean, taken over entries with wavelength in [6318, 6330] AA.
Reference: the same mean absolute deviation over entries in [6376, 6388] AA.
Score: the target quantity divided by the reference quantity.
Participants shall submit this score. 0.53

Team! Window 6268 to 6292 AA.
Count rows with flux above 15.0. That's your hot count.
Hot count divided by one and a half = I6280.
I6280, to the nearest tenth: 4.7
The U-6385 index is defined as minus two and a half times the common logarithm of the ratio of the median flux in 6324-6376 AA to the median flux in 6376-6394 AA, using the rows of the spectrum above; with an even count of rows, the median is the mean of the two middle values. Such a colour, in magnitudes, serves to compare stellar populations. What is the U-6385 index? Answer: 0.037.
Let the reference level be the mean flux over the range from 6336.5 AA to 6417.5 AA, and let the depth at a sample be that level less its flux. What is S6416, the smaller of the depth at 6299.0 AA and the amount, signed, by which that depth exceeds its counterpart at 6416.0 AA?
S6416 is -1.6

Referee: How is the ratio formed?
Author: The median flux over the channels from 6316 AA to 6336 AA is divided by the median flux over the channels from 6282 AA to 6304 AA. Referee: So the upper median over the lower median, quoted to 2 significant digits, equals 0.87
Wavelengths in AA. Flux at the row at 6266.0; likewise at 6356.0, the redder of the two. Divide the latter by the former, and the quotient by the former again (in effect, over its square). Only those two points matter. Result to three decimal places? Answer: 0.060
